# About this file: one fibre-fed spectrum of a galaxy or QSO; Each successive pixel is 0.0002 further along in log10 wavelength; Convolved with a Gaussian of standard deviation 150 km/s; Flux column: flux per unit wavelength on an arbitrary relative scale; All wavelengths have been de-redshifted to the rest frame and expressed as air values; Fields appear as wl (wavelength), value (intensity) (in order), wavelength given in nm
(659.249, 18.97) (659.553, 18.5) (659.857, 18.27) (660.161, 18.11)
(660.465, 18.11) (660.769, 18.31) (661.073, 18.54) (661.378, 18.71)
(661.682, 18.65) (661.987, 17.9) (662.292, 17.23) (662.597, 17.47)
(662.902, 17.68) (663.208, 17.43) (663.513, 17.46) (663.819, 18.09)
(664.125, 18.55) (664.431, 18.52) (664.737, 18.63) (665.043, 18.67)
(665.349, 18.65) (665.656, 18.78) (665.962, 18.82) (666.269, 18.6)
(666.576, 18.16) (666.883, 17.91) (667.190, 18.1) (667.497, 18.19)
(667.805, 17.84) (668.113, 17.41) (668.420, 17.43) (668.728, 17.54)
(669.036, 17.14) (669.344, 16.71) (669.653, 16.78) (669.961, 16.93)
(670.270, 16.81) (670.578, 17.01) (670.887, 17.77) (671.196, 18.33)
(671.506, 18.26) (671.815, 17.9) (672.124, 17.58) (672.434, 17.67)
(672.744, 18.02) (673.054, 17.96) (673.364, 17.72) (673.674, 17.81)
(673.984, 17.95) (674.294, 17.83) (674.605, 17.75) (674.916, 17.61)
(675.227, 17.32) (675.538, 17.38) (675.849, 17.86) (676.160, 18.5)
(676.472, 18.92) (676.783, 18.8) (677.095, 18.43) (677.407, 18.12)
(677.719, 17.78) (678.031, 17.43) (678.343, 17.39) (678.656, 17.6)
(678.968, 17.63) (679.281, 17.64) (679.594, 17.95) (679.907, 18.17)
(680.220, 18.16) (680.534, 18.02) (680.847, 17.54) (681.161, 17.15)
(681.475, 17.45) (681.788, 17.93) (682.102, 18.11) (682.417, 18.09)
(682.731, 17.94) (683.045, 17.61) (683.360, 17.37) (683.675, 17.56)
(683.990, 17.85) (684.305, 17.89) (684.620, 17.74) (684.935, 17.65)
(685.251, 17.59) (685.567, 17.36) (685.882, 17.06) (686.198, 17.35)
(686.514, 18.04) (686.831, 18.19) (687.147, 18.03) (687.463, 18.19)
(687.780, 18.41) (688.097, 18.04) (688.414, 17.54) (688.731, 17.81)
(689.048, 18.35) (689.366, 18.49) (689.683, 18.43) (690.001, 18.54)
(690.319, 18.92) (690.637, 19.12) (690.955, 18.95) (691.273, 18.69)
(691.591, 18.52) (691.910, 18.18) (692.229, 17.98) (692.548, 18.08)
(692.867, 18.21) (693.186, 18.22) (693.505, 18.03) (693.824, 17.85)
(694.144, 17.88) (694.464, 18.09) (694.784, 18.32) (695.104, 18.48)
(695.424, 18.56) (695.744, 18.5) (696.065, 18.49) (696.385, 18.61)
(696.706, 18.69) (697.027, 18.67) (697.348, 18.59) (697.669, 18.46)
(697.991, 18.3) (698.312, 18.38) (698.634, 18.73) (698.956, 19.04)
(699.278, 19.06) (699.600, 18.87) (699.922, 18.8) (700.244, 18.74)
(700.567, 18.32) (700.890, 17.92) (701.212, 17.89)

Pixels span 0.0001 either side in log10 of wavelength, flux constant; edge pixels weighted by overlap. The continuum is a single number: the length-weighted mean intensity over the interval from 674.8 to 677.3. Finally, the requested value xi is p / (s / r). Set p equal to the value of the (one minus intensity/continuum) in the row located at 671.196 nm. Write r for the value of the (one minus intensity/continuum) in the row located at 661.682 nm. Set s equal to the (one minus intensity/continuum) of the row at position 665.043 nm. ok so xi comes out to -0.01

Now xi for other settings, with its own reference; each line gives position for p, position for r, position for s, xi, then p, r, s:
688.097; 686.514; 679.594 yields 0.00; 0.00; 0.004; 0.01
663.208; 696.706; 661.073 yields 0.05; 0.04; -0.032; -0.02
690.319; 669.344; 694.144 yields -0.27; -0.04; 0.077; 0.01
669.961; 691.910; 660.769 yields 0.02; 0.07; -0.004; -0.01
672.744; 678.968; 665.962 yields 0.00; 0.01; 0.027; -0.04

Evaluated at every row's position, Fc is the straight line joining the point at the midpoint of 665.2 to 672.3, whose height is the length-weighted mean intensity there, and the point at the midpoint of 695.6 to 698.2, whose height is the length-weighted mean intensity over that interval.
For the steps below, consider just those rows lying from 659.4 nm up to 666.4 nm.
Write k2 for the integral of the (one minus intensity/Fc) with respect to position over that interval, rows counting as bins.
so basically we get -0.25 nm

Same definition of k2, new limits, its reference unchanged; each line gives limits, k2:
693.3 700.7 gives 0.02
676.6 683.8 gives 0.10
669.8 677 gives 0.03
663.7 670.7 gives -0.06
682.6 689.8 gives 0.16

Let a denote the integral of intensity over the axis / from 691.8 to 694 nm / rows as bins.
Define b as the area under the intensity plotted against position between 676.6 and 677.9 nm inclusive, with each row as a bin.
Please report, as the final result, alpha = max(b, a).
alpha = 40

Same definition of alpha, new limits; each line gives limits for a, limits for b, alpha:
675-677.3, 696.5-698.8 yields 43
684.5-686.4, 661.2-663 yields 33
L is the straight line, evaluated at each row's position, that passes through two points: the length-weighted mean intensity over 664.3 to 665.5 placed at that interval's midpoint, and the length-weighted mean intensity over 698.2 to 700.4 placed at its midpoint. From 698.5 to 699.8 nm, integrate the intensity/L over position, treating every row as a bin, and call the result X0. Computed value 1.31 nm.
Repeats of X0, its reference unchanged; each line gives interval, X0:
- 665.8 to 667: 1.18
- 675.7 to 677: 1.29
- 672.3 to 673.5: 1.15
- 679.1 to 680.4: 1.25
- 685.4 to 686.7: 1.21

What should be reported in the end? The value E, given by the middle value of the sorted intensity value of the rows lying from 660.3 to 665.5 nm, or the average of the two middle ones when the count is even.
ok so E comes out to 18.3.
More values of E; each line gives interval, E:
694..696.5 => 18.5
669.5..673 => 17.7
